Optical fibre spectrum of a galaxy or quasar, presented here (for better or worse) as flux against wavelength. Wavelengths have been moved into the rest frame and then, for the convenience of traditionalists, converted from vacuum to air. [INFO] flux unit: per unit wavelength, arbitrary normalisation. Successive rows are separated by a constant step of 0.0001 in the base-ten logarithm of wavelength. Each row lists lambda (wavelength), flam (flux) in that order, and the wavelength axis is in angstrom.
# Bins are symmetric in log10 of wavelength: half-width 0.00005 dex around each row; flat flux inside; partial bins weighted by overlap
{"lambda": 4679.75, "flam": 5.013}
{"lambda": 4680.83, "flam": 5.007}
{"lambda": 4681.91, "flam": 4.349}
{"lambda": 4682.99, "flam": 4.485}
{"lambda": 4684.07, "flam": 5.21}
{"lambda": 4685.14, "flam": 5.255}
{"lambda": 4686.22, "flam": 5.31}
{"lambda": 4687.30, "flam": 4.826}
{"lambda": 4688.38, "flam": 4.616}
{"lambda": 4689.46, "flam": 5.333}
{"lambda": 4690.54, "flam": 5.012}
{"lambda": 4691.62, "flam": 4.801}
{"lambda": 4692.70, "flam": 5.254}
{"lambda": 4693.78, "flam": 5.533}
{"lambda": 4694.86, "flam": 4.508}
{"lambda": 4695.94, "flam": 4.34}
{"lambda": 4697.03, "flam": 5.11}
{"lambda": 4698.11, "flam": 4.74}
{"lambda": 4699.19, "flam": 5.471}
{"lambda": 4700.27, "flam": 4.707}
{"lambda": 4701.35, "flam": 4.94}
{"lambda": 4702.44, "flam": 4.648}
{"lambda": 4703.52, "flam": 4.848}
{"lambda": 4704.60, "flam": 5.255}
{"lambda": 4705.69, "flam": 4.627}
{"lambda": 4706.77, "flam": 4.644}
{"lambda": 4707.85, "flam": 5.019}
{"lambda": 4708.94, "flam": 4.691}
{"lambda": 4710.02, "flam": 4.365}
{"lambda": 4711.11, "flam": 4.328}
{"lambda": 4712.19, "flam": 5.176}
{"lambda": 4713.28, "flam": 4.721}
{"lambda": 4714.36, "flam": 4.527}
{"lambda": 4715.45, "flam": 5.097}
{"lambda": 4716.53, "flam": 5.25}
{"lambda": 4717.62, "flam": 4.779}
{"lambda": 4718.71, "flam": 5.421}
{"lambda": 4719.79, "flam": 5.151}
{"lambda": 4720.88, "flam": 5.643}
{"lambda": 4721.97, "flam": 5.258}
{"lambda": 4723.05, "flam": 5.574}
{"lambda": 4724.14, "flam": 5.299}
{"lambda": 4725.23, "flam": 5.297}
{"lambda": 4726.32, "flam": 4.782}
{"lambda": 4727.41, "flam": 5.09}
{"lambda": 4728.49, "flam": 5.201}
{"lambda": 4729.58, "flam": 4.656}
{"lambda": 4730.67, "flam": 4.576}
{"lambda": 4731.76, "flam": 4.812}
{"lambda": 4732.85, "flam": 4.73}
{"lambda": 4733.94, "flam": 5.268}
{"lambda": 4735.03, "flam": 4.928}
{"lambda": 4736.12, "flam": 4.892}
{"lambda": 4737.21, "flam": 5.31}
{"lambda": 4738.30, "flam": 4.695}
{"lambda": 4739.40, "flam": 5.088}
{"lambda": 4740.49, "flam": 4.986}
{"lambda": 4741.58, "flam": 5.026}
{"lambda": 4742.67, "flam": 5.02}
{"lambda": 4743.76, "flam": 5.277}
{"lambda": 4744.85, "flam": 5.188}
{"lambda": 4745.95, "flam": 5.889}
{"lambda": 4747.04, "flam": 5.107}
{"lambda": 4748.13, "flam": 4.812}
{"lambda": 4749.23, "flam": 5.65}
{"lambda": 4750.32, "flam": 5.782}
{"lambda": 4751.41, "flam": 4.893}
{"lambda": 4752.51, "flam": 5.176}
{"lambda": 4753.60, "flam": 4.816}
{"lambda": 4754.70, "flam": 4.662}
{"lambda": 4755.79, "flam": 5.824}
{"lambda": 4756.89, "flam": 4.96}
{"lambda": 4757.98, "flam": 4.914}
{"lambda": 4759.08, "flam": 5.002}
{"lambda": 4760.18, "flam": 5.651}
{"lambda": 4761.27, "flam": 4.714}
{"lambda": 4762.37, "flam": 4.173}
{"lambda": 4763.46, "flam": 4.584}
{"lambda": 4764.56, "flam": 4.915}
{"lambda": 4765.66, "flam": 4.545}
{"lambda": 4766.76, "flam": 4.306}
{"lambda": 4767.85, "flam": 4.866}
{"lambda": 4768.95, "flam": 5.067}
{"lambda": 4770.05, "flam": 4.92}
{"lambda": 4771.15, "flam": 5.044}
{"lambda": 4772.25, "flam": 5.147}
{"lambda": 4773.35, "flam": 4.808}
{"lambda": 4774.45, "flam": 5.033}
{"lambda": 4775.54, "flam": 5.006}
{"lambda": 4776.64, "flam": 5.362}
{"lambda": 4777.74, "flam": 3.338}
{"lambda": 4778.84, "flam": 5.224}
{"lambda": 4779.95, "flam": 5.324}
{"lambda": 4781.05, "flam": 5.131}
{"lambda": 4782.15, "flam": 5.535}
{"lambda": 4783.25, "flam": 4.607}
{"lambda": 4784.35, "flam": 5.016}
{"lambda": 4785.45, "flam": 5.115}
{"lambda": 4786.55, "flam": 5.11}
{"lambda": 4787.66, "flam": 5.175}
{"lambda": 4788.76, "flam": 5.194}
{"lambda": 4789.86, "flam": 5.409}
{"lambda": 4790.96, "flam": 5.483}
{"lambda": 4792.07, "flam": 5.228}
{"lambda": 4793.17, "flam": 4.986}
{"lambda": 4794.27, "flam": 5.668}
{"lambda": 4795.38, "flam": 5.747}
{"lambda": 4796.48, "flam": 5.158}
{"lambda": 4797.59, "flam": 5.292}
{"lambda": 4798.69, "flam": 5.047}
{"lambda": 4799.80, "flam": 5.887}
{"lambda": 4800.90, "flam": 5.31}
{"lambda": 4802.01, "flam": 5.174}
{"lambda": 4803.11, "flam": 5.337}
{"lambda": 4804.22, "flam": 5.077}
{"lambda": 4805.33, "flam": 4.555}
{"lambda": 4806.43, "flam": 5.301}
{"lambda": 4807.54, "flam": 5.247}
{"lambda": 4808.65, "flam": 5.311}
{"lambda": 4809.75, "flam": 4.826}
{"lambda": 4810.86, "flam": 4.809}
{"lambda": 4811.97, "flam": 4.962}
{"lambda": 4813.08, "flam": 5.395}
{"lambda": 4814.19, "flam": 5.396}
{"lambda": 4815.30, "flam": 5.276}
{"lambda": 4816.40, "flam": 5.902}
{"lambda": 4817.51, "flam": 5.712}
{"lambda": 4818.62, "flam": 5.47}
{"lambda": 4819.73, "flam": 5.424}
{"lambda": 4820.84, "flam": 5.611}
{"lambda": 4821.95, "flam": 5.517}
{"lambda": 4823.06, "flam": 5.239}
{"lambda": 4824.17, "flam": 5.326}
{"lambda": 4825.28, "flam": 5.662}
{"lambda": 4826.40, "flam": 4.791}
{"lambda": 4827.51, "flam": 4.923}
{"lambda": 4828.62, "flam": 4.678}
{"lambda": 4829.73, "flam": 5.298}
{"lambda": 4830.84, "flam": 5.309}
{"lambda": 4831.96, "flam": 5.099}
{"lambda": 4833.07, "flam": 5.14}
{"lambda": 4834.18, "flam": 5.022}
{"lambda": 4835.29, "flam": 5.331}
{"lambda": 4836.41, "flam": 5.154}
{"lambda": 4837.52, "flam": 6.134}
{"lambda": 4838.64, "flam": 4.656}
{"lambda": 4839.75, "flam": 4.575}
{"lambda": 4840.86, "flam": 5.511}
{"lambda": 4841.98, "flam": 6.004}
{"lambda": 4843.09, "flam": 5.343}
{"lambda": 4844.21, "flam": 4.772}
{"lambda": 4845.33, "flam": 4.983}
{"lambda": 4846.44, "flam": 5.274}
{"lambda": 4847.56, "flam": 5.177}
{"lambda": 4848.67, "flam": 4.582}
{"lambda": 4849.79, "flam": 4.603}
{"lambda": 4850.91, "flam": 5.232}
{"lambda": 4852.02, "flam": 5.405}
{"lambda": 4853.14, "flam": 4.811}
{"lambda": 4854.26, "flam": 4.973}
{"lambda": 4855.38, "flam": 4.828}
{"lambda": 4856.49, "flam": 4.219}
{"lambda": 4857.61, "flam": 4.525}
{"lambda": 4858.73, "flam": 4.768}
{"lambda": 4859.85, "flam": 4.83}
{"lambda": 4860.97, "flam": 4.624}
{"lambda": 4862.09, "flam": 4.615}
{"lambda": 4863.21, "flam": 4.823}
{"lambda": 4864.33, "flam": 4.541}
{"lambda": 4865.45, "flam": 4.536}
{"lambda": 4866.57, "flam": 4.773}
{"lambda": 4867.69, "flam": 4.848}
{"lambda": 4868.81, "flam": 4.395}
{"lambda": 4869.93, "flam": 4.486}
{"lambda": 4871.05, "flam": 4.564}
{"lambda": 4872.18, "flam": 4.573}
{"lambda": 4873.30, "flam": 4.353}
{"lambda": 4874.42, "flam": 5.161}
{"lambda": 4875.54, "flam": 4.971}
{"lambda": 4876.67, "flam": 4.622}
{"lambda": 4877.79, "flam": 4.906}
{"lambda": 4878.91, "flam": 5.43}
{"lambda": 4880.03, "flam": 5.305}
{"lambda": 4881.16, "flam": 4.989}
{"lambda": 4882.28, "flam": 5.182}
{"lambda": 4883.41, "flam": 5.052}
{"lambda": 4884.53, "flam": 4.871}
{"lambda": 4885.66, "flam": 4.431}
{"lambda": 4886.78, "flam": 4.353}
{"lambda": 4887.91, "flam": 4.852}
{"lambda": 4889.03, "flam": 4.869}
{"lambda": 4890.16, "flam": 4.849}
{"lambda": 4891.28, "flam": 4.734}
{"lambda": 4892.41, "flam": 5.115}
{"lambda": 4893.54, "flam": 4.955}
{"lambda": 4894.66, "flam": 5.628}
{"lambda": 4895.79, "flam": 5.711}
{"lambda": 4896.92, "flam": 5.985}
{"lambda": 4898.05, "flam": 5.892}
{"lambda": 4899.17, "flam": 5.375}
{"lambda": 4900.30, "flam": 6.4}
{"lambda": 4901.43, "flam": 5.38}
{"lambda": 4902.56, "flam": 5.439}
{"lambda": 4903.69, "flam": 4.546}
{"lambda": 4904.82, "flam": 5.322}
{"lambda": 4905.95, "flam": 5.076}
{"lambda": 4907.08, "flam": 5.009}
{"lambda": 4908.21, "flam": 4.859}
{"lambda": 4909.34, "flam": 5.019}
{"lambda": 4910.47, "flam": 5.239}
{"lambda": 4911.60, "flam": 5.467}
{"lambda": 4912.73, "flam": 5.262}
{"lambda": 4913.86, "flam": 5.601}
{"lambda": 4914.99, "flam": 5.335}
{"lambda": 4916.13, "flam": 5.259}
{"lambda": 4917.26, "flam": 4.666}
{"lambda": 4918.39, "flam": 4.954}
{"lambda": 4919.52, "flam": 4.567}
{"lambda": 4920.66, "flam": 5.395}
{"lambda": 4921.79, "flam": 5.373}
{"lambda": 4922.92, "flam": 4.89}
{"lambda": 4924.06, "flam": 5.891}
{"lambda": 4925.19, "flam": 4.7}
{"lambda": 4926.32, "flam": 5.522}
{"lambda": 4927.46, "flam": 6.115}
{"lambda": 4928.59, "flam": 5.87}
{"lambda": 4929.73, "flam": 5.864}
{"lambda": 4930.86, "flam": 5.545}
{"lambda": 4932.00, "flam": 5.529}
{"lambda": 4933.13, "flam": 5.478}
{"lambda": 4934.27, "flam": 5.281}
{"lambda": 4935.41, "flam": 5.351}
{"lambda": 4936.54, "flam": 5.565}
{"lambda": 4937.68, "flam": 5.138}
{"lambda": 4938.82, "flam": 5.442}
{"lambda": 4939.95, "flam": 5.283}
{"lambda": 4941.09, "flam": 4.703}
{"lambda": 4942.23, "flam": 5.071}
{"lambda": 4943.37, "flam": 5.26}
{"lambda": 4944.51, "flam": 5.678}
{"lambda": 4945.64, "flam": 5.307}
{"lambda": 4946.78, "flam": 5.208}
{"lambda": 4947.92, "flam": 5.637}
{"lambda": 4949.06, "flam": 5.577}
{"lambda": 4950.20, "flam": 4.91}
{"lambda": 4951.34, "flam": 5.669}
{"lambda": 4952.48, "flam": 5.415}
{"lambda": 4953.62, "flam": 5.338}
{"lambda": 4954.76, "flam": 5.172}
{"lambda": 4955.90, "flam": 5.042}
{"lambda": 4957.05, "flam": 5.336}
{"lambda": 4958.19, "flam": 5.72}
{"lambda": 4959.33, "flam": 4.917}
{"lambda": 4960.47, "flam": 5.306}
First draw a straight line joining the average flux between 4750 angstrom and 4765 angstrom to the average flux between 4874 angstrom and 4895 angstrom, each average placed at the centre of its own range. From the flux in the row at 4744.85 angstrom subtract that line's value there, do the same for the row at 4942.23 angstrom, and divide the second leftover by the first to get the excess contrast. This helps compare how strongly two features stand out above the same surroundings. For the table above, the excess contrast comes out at 0.7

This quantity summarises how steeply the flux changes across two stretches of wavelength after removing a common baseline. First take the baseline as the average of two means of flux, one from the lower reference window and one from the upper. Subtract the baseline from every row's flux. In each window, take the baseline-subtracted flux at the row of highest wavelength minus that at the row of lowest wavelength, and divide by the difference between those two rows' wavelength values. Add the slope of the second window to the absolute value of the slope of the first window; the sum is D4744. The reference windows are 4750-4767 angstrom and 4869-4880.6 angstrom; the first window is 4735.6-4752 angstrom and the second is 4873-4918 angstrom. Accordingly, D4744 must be 0.007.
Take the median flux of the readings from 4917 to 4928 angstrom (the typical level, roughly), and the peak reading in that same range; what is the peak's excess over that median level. 0.95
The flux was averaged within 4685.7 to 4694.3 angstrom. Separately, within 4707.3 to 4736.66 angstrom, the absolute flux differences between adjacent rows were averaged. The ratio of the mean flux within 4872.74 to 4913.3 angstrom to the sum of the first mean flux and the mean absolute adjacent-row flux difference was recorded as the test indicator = 0.95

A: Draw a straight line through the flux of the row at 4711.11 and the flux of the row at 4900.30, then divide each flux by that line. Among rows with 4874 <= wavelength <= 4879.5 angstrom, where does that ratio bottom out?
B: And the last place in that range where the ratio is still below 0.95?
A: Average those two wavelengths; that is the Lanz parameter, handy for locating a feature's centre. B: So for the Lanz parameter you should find 4877.8 angstrom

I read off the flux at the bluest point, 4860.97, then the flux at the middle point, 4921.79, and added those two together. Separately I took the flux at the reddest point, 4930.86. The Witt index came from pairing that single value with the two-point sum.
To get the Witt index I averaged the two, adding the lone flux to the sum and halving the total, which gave 7.77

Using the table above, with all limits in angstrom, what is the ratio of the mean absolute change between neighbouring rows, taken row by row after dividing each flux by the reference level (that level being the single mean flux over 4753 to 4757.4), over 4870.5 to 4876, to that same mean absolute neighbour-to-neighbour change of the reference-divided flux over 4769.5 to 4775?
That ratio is 1.6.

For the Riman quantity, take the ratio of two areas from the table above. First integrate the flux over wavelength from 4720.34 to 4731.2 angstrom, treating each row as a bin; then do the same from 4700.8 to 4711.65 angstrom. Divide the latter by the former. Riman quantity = 0.92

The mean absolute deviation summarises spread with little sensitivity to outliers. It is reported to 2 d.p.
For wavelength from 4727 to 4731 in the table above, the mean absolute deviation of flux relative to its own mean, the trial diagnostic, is 0.26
